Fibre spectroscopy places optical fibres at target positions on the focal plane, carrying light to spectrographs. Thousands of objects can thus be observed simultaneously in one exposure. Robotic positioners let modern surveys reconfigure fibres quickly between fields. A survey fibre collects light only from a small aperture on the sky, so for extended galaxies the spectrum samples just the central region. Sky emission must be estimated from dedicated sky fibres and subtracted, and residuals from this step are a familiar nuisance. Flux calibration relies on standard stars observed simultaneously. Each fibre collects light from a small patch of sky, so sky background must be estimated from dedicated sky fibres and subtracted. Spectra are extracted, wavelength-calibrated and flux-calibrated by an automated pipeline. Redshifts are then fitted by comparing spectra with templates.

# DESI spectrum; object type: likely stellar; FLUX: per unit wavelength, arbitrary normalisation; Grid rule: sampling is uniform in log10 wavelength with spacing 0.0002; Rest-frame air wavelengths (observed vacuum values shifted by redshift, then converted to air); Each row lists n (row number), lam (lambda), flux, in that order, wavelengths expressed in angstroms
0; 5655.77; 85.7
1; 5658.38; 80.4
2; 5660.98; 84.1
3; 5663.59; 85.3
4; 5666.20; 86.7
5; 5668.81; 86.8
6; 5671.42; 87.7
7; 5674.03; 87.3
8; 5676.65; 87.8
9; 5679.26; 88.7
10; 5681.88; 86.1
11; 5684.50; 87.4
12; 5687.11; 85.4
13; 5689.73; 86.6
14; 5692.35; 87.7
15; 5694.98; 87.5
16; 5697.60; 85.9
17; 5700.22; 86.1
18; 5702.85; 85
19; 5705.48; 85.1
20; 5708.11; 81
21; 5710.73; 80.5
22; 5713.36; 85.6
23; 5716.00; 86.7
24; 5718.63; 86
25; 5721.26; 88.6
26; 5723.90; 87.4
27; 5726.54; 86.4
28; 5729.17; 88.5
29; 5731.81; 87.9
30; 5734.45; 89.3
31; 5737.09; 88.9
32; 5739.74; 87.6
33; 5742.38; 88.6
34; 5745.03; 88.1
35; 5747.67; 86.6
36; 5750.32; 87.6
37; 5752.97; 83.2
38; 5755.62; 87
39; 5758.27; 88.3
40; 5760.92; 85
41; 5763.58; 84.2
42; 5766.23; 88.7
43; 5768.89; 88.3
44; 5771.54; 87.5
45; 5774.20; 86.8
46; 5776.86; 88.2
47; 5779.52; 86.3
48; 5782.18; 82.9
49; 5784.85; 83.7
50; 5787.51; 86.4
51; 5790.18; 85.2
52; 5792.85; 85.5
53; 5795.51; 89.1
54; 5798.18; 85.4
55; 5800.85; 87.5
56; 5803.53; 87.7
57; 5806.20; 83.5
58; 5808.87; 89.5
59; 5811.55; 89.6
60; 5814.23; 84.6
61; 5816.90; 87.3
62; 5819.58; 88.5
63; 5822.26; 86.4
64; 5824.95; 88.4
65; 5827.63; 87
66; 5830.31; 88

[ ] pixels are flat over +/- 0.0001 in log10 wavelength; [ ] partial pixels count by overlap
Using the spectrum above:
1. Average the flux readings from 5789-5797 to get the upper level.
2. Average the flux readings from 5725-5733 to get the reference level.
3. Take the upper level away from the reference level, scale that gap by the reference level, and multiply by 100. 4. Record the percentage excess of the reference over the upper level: 1.1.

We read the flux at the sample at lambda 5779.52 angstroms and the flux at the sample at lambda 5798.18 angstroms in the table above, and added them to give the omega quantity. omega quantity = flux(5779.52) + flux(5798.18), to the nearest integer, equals 172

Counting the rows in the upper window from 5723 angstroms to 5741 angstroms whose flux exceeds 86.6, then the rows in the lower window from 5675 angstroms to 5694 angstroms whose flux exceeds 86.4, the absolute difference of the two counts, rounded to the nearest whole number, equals 1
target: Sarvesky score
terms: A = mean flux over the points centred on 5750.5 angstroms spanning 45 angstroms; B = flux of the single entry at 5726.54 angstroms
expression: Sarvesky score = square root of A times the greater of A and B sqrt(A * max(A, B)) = 87.4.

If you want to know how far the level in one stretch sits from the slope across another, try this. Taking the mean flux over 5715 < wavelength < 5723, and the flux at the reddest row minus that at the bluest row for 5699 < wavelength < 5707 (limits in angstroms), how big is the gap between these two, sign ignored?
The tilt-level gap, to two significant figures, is 88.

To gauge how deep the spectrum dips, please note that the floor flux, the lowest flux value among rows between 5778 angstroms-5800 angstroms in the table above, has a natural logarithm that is 4.42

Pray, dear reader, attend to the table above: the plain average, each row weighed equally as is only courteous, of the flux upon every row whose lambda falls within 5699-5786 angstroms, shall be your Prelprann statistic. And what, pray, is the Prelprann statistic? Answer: 86.4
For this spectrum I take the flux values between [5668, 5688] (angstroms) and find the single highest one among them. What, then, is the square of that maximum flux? 7868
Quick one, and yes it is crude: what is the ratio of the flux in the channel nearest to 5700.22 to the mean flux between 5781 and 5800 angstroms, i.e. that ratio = 1.01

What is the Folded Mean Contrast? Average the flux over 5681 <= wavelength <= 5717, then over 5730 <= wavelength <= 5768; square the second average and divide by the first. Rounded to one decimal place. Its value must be 89.0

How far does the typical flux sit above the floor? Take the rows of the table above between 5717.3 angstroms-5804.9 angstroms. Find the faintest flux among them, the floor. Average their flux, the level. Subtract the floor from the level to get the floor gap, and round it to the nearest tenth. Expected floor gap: 4.0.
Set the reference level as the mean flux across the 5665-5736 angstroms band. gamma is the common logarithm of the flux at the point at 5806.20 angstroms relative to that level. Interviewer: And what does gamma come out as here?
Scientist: -0.015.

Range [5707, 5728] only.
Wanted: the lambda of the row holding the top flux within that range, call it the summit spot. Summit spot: 5721.26 angstroms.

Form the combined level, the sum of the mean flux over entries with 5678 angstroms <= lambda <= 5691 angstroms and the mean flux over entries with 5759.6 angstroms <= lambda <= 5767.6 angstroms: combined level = 173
